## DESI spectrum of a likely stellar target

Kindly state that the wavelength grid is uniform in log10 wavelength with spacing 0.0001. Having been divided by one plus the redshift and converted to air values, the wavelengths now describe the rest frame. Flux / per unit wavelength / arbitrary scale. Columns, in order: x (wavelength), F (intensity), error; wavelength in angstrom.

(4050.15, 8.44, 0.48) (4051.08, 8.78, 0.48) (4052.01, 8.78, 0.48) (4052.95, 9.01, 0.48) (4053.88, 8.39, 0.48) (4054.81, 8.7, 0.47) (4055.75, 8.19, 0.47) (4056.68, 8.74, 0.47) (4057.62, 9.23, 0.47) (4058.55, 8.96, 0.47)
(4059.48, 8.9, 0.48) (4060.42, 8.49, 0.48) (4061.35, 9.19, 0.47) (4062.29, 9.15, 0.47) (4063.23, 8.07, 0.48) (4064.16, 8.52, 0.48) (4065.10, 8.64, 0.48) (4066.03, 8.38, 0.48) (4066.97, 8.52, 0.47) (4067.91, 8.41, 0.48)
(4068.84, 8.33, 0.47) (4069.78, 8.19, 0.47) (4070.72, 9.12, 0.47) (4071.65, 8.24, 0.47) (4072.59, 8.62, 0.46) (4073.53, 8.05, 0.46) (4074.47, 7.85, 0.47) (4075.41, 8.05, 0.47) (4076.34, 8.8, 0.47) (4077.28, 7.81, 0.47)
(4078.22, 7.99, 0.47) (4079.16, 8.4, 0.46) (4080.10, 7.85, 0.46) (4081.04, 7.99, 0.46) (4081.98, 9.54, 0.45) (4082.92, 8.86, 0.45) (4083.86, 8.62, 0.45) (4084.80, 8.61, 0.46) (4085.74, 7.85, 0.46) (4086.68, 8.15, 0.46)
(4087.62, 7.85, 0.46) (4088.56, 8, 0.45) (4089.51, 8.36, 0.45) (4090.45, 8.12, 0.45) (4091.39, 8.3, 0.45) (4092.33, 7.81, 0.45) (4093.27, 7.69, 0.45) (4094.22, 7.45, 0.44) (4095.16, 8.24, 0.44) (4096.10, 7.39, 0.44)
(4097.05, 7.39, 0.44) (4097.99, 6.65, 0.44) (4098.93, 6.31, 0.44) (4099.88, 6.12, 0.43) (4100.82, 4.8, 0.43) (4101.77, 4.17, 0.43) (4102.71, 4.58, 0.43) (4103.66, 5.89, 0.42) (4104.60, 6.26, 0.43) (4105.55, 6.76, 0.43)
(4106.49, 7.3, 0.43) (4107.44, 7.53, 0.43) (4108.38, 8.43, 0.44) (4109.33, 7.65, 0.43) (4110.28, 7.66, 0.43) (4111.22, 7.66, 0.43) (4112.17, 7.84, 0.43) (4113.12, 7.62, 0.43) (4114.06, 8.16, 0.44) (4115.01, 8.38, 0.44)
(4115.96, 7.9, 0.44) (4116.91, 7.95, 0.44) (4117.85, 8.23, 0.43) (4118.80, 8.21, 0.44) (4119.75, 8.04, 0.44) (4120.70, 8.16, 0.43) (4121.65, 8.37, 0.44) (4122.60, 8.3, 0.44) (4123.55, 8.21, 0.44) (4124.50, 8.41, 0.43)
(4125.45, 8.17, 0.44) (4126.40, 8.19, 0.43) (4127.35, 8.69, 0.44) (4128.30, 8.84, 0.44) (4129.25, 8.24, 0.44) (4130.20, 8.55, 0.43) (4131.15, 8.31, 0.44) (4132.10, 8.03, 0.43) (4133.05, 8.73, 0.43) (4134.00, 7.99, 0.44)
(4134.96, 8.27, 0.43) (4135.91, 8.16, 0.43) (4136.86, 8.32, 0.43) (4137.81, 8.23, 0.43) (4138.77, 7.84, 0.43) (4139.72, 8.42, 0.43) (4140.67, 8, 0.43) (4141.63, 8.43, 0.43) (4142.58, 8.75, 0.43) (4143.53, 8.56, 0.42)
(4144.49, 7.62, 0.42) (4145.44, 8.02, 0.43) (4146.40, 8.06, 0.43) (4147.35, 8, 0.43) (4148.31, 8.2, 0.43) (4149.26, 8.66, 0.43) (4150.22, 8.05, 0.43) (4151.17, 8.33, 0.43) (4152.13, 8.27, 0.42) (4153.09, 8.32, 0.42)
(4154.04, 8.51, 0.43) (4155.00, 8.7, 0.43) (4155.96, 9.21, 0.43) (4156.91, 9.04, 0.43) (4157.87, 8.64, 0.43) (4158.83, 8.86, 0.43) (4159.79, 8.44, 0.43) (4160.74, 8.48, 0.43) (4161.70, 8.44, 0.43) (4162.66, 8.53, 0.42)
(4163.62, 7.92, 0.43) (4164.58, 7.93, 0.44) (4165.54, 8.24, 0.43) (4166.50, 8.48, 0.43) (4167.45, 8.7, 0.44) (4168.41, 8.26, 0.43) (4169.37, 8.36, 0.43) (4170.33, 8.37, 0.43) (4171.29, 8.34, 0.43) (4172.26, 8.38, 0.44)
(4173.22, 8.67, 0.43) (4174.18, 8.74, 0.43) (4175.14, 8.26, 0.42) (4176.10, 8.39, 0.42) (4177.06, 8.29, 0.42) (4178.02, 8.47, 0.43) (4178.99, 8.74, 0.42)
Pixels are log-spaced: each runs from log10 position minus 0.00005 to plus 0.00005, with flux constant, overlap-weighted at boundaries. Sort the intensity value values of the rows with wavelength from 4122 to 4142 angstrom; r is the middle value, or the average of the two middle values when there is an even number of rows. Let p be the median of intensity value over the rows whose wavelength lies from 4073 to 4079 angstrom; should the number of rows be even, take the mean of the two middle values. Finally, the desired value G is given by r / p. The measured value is 1.03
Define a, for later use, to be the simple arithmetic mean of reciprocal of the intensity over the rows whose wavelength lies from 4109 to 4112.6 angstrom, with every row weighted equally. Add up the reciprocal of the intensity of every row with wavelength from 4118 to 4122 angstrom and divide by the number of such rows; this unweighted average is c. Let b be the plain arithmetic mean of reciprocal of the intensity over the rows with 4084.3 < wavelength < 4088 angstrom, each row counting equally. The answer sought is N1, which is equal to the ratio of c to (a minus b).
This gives 19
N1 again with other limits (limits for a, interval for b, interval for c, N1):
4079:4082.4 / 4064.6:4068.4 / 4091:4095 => 101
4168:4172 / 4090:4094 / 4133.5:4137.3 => -23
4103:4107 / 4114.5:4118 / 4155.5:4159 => 4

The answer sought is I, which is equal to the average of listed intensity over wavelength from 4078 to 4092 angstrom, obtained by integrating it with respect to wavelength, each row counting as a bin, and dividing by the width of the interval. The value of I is 8.30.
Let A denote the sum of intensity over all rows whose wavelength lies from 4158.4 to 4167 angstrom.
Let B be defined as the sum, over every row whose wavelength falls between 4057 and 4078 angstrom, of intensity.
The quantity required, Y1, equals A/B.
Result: 0.4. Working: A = 75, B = 188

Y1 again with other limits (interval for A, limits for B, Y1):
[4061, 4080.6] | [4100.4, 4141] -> 0.5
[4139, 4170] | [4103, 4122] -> 1.7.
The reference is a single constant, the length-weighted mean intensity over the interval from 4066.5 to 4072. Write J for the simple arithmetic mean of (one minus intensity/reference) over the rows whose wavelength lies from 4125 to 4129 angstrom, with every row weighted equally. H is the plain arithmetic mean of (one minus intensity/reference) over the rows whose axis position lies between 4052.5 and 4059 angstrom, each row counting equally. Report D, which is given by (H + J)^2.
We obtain 0.001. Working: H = -0.03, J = 0.001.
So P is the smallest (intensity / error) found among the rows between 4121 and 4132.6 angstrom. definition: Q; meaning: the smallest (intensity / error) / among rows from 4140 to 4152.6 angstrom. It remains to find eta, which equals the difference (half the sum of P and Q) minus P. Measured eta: -0.2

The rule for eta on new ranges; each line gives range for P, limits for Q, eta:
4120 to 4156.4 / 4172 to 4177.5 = 0.5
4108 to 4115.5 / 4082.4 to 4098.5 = -1.3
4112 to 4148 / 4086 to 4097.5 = -0.5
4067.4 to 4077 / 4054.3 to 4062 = 0.4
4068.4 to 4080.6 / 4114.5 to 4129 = 0.7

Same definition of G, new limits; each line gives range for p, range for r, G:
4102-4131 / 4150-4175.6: 1.03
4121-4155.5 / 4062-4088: 1.01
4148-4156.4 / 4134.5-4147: 0.99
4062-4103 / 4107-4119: 0.98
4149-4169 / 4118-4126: 0.97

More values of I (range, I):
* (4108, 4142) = 8.18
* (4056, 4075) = 8.57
